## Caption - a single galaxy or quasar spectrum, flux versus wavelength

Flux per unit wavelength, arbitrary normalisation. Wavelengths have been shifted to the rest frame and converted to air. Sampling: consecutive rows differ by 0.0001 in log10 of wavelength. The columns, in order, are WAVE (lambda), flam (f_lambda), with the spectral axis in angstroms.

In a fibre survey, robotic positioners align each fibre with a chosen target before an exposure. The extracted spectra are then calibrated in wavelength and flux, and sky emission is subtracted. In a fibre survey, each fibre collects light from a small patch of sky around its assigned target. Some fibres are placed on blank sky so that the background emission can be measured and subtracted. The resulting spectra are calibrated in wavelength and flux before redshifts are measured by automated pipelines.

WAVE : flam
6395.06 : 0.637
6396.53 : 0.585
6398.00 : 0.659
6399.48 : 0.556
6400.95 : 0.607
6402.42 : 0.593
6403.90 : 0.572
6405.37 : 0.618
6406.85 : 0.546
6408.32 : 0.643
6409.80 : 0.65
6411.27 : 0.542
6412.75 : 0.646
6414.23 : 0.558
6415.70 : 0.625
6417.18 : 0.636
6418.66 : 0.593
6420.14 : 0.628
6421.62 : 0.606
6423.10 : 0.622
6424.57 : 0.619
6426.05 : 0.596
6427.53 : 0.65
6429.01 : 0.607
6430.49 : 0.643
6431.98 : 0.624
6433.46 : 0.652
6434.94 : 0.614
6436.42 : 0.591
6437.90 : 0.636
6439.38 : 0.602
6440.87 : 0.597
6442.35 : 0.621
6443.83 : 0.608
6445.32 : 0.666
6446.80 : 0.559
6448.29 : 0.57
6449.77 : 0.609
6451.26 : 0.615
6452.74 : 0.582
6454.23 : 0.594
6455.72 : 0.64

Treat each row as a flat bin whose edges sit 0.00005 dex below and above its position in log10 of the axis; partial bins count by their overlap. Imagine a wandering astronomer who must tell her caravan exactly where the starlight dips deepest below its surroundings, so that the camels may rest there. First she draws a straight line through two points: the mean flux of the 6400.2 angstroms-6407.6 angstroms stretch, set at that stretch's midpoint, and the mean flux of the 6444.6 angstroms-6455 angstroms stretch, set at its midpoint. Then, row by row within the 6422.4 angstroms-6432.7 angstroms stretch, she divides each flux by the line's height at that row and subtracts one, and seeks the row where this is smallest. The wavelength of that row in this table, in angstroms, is 6426.05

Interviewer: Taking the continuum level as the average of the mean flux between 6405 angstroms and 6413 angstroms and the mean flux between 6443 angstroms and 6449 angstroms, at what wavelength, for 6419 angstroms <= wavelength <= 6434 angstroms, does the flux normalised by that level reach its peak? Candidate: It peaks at 6433.46 angstroms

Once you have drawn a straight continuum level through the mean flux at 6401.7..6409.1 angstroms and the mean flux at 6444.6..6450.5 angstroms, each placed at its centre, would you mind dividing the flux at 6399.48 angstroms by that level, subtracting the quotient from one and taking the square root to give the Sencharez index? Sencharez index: 0.251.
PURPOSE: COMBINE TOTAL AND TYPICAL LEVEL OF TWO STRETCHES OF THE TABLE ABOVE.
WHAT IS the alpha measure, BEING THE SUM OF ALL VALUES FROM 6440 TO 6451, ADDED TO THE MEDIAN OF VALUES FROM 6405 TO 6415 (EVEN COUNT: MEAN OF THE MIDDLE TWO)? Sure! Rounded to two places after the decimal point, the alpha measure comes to 4.85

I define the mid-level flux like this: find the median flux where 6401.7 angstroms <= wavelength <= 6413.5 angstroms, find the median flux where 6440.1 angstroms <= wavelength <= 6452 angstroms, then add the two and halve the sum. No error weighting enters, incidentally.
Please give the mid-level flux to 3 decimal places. 0.607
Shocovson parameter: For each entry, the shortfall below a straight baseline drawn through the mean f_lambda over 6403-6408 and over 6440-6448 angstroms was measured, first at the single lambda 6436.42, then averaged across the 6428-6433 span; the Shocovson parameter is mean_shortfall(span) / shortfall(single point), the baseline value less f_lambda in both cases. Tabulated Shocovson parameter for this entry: -2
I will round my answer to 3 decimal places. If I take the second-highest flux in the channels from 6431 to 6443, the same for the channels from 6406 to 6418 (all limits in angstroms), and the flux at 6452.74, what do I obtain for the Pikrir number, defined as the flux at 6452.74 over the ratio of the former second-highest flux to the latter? 0.591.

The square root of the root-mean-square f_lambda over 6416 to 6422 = 0.785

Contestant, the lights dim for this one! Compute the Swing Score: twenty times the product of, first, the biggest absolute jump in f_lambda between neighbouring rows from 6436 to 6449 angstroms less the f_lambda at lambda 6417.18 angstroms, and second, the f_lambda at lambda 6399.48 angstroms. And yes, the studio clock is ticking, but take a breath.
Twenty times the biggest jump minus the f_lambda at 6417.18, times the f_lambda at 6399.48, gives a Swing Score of -5.9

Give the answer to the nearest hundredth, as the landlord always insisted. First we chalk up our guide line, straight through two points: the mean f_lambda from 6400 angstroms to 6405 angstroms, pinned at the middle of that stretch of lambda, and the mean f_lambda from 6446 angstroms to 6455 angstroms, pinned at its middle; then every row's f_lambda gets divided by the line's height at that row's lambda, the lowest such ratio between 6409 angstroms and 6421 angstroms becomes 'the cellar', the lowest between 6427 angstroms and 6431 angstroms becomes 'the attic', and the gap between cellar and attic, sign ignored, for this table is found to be 0.11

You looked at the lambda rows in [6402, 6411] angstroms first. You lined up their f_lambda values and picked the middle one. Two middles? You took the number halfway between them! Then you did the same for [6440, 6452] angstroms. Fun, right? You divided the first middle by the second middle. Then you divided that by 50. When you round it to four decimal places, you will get 0.0199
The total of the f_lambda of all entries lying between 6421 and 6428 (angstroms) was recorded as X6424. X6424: 3.09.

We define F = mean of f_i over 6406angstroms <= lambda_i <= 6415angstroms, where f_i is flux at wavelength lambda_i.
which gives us 0.598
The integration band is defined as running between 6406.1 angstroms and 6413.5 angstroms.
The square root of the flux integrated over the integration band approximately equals 2.1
